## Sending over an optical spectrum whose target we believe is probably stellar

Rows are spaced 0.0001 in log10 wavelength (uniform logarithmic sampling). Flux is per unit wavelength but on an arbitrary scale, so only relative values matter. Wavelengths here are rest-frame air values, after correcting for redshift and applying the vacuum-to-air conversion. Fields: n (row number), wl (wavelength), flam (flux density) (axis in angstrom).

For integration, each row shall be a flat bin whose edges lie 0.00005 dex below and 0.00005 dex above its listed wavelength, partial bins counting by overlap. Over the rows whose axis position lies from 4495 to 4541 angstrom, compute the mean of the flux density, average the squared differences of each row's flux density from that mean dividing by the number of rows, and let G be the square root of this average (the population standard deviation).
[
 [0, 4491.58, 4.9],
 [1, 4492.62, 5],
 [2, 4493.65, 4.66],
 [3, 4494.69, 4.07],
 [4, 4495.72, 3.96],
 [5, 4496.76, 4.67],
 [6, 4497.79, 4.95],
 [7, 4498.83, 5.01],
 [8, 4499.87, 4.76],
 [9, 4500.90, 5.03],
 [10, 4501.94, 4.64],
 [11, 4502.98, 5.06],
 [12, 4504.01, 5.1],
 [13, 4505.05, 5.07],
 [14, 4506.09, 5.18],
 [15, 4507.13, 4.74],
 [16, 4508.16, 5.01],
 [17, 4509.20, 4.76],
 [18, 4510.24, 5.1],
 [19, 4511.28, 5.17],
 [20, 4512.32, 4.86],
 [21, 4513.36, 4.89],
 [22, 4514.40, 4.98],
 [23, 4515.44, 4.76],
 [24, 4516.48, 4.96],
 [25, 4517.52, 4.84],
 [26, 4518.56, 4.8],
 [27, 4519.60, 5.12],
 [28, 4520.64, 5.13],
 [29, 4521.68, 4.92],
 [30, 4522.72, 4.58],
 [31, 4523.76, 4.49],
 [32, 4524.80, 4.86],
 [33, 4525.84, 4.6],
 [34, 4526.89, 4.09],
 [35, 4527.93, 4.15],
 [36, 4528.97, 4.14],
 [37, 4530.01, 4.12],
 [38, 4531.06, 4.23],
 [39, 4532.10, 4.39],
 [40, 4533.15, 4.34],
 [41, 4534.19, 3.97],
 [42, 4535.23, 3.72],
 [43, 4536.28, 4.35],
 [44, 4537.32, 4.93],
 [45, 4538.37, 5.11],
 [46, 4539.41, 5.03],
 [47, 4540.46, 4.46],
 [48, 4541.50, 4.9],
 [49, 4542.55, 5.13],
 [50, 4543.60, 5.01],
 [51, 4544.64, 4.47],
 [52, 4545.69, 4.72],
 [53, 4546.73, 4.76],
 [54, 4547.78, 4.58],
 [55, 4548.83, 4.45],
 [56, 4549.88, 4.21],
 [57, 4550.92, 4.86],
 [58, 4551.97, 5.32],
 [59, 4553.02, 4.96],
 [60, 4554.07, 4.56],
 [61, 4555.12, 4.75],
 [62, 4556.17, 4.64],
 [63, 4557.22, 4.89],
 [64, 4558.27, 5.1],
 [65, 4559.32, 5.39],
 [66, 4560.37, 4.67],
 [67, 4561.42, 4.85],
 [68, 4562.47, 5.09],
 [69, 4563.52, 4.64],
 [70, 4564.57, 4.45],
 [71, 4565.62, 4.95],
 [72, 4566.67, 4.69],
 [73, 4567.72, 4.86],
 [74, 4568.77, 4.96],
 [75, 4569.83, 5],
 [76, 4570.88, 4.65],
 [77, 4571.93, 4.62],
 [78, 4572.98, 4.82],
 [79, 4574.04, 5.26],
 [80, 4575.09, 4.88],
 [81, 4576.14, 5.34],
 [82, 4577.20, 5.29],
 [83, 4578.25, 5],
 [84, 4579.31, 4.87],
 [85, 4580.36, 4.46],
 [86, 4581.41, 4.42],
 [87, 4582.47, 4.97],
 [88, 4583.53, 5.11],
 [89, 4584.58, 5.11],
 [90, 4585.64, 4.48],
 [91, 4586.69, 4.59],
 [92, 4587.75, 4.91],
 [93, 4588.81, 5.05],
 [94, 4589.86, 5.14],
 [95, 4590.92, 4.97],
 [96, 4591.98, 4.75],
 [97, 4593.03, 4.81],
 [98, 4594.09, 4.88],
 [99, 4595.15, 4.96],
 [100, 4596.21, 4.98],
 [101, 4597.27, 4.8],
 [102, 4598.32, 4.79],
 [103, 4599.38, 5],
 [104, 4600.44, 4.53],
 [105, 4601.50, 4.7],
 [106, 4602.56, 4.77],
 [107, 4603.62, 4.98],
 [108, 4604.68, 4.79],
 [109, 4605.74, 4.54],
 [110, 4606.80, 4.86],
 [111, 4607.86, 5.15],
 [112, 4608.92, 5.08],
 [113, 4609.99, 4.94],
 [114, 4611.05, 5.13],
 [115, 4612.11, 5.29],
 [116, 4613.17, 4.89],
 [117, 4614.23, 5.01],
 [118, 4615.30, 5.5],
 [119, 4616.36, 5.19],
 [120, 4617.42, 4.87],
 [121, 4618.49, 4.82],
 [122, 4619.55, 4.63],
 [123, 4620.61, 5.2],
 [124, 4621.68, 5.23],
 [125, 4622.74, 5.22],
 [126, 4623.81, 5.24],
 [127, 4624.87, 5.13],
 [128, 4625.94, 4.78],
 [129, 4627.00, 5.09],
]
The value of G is 0.38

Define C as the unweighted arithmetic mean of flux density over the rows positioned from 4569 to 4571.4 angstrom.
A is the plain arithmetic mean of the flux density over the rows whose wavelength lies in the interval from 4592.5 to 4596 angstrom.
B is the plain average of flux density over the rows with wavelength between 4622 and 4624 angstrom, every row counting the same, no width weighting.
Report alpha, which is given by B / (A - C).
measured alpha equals 90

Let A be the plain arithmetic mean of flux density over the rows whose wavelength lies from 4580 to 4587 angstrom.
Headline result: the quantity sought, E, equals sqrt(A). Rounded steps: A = 4.73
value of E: 2.18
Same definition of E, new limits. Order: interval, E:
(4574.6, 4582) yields 2.21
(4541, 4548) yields 2.19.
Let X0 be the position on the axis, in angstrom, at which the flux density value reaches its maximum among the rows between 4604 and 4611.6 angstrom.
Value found 4607.86 angstrom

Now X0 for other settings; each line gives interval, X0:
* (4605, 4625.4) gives 4615.30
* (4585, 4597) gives 4589.86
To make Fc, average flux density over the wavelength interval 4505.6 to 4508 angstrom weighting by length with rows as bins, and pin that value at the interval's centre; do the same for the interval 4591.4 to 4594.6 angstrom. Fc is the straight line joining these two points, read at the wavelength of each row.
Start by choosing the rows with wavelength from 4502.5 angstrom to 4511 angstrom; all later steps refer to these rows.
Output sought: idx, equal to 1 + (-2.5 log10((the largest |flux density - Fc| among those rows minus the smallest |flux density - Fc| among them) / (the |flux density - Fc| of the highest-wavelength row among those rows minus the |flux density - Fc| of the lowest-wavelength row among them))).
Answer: -0.4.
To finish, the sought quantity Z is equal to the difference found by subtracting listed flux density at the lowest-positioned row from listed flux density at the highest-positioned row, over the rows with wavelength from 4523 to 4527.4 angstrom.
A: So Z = -0.4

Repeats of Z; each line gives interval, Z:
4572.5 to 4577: 0.5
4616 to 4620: -0.6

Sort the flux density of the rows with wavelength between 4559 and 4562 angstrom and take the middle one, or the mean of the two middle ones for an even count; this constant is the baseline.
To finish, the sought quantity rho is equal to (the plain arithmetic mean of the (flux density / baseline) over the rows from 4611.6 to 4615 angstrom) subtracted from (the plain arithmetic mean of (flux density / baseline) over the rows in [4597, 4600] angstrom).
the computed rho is -0.04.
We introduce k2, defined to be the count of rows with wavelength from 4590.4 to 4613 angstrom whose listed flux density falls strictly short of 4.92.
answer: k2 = 11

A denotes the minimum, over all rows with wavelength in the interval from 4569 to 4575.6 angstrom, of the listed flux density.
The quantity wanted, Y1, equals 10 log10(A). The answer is 6.65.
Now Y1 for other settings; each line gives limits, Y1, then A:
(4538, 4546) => 6.49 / 4.46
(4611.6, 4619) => 6.83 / 4.82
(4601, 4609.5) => 6.57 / 4.54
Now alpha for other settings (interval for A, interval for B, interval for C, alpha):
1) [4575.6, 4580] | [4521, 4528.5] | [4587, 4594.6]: 23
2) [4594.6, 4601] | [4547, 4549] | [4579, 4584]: 58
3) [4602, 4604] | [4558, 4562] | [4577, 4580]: -28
